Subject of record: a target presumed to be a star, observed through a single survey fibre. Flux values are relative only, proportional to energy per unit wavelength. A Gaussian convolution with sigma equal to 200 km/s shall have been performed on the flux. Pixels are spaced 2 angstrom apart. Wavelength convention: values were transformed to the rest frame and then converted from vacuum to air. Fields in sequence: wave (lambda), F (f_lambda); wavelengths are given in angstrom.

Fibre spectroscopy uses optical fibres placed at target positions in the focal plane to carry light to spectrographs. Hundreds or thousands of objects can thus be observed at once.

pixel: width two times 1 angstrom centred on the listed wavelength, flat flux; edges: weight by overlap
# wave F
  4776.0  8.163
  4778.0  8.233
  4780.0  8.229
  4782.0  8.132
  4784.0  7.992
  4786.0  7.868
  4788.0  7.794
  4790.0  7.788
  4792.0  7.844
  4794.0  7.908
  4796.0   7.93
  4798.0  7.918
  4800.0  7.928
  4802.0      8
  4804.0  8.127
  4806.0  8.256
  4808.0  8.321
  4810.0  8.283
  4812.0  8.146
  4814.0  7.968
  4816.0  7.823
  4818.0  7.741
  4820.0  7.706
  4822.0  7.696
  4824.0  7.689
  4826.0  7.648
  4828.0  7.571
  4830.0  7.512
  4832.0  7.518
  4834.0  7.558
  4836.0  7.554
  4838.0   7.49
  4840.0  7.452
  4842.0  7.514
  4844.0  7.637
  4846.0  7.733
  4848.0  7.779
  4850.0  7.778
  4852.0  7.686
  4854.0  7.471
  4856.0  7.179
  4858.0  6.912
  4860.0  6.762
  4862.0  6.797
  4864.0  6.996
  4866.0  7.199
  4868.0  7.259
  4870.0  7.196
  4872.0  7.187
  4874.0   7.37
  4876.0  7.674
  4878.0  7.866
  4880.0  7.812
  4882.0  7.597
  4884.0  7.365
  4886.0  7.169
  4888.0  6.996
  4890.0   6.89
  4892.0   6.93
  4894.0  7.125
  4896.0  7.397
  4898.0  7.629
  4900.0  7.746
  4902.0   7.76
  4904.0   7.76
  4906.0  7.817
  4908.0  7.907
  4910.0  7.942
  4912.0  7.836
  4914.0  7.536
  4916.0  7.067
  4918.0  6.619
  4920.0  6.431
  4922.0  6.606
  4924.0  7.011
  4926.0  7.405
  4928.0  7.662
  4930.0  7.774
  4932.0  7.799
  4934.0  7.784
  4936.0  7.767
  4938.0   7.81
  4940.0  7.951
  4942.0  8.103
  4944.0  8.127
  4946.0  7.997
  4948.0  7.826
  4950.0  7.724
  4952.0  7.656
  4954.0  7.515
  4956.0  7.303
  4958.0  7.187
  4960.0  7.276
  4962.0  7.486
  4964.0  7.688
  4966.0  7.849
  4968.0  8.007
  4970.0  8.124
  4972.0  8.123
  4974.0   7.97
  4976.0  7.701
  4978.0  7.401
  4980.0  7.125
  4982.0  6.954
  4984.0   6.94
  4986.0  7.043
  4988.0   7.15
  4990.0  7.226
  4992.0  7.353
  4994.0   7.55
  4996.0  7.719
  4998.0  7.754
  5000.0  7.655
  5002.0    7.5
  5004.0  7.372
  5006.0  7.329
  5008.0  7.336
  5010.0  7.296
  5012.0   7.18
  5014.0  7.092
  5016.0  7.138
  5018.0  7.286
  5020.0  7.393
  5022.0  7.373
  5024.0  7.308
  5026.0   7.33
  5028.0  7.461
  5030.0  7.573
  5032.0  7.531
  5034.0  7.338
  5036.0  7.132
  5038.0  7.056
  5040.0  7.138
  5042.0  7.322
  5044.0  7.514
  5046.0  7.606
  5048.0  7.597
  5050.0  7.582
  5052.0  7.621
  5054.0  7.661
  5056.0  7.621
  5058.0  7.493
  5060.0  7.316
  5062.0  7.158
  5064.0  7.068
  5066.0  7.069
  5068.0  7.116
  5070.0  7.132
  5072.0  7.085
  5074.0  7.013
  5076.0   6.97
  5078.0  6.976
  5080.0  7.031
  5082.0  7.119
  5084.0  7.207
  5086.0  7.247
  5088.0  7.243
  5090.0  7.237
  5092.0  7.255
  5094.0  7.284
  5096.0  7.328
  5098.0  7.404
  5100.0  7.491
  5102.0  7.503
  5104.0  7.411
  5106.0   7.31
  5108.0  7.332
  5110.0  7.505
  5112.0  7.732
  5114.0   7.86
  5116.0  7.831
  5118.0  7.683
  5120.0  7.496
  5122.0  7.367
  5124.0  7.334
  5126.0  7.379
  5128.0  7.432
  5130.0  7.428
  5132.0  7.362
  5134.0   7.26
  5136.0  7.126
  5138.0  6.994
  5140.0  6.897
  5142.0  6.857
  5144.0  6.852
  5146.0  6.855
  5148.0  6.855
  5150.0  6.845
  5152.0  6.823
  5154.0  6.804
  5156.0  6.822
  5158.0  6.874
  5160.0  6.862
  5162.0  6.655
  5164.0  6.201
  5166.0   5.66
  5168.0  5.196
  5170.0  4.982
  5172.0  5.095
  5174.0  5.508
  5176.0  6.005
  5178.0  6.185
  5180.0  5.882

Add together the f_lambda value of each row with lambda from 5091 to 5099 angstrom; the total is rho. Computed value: 29.3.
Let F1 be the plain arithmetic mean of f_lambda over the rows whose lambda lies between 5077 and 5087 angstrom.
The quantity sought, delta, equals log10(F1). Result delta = 0.852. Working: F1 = 7.12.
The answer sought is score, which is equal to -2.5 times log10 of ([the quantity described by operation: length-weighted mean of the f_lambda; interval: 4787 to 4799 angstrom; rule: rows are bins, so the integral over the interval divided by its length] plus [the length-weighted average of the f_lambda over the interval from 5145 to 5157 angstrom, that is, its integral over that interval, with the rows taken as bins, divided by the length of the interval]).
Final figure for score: -2.918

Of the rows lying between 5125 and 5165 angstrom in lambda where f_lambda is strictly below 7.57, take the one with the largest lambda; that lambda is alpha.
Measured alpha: 5164.0 angstrom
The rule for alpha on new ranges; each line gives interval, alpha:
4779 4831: 4830.0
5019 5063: 5062.0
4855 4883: 4874.0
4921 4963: 4962.0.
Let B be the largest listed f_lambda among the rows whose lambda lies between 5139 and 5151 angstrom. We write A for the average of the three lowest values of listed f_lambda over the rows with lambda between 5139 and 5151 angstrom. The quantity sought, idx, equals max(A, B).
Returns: 6.9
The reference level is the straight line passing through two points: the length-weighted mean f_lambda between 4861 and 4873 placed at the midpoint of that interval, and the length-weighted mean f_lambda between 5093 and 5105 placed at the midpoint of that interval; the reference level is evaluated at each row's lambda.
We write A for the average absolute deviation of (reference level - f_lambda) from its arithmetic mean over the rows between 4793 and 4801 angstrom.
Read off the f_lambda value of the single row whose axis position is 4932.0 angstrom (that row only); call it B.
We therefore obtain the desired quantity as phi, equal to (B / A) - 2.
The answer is 1159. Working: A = 0.007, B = 7.799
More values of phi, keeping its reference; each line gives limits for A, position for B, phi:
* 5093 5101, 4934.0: 112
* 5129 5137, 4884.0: 69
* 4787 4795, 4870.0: 178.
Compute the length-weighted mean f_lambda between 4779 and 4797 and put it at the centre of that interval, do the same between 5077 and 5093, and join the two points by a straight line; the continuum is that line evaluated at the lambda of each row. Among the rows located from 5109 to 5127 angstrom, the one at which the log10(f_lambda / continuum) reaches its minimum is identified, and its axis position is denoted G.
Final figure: 5124.0 angstrom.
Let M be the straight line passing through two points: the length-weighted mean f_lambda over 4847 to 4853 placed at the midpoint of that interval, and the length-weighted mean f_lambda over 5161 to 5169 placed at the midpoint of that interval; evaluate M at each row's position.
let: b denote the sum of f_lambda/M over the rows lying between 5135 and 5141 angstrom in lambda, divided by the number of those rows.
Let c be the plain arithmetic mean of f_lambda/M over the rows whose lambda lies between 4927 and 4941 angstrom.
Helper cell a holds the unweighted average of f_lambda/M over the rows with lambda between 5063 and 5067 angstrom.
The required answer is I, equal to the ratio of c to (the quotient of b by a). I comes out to 1.01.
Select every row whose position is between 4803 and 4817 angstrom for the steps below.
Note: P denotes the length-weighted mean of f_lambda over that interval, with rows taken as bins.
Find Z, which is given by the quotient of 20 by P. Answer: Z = 2.46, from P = 8.13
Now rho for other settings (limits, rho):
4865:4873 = 28.8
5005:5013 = 29.1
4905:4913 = 31.5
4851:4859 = 29.2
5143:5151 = 27.4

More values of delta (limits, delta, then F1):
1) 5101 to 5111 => 0.870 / 7.41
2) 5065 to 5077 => 0.849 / 7.06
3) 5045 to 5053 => 0.881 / 7.60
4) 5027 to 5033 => 0.876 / 7.52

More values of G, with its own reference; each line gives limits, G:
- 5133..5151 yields 5142.0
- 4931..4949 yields 4936.0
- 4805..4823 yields 4822.0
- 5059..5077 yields 5076.0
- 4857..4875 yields 4860.0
